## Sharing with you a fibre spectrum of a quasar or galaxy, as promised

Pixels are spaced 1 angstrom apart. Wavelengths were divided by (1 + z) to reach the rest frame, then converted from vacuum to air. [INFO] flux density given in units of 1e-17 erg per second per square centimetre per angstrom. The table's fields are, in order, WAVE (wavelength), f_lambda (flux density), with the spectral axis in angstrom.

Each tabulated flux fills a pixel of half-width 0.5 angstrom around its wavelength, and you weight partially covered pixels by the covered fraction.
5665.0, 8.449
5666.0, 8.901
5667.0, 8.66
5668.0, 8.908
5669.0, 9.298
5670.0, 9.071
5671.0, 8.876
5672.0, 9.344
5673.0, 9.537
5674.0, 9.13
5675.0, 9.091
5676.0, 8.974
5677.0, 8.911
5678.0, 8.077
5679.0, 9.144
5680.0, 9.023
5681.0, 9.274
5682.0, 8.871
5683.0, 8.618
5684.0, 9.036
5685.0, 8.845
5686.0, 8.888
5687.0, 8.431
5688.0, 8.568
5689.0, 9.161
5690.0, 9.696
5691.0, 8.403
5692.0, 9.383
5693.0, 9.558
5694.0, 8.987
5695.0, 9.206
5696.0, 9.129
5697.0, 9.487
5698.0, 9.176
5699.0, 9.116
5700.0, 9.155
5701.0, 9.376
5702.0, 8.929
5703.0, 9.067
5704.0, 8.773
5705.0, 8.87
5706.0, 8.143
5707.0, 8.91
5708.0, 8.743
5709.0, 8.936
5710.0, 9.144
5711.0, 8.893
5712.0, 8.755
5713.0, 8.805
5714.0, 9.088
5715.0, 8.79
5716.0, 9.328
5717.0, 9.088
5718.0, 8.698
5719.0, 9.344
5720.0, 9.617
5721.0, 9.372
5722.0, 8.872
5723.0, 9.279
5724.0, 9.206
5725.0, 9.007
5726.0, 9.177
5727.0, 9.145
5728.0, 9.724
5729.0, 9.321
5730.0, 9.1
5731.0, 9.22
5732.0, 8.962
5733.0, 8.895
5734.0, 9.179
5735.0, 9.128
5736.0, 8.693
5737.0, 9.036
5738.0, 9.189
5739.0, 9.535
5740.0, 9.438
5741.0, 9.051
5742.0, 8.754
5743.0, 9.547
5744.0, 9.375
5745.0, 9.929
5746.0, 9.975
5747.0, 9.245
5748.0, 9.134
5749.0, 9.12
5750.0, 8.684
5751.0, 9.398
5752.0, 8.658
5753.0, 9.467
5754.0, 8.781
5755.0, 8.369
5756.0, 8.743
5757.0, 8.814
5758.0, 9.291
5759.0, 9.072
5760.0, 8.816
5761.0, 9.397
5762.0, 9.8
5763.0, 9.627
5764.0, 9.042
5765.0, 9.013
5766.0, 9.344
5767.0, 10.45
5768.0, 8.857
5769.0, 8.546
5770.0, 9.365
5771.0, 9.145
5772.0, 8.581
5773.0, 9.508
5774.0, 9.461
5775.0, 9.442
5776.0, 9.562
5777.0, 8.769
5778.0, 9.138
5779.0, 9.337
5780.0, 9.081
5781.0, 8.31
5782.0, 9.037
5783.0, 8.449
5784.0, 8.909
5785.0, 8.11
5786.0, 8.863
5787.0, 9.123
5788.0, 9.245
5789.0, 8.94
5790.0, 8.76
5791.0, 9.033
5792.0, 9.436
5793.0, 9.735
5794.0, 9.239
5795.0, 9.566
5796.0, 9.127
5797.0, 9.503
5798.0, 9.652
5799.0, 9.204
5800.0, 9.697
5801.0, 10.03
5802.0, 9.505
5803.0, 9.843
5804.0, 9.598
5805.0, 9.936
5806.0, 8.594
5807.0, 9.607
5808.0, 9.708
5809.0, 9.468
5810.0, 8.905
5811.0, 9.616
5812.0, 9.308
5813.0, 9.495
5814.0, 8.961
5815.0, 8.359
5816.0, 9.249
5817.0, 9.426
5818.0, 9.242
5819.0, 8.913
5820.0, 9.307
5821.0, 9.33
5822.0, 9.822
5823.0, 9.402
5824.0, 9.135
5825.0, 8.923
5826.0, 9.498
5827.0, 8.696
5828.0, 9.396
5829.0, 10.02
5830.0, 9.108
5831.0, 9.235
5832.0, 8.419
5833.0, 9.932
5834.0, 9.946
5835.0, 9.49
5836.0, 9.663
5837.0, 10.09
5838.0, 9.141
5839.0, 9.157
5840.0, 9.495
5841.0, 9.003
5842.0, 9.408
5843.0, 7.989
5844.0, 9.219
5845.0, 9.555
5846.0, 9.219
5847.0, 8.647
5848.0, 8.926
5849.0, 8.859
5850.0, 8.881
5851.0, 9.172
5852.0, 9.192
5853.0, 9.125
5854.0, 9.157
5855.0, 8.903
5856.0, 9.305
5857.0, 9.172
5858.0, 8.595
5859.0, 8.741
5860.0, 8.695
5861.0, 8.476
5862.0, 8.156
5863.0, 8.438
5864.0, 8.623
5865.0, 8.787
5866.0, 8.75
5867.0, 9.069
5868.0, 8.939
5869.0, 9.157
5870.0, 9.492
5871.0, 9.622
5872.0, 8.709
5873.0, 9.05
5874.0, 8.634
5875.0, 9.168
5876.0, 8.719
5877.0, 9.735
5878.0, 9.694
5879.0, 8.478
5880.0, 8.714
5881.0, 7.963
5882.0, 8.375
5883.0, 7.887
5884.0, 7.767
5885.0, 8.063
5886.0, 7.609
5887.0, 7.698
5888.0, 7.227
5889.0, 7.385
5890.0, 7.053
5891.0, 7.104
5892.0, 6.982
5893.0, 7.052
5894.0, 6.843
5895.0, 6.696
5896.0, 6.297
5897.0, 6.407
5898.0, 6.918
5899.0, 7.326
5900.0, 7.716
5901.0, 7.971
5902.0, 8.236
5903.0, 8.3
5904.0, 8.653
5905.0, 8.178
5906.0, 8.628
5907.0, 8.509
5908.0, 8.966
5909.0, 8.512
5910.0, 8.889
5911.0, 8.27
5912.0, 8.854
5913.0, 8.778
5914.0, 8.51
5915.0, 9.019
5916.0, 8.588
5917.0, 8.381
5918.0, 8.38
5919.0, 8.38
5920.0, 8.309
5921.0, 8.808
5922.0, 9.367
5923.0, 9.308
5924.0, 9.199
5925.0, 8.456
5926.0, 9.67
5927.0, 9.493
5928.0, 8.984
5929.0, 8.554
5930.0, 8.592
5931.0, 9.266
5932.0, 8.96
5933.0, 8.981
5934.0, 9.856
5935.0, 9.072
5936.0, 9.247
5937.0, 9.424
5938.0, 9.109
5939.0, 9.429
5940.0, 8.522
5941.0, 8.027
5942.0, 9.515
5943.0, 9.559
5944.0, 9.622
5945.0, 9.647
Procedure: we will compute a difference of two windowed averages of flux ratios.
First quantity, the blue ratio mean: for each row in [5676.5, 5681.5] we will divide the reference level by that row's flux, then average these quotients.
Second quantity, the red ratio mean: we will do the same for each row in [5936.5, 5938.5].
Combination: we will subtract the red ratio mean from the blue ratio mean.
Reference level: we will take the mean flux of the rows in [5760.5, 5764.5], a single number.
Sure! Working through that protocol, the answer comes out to 0.05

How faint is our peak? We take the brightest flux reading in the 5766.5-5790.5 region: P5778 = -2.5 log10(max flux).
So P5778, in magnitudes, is -2.55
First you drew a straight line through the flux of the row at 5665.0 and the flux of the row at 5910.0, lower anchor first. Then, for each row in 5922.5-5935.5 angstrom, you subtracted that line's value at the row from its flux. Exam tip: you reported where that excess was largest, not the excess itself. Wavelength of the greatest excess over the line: 5934.0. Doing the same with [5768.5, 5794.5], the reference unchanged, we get 5793.0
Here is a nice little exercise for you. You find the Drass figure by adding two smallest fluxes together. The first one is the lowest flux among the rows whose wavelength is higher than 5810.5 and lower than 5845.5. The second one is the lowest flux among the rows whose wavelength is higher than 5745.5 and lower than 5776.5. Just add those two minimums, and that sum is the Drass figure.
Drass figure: 16.36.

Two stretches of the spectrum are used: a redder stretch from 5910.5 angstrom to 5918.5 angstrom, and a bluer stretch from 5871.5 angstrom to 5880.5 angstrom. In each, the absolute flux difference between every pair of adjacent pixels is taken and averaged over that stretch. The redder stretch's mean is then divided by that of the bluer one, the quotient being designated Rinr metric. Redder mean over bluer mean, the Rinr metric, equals 0.56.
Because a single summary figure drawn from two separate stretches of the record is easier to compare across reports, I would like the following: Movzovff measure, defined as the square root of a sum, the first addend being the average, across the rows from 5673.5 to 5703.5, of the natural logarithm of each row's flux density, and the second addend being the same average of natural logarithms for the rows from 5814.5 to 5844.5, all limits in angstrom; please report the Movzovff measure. 2.10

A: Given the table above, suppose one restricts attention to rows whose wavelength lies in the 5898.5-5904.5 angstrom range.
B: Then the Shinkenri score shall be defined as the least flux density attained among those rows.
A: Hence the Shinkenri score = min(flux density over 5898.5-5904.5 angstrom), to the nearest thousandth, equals 7.326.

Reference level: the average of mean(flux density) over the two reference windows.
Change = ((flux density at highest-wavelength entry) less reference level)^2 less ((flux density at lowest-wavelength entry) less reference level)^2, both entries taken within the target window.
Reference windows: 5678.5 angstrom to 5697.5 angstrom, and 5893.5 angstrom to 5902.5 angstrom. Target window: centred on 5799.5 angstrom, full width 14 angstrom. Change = -2.4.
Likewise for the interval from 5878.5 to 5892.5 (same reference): 1.1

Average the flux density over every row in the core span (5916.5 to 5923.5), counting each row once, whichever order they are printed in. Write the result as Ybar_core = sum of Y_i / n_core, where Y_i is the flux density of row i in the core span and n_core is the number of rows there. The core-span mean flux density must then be 8.7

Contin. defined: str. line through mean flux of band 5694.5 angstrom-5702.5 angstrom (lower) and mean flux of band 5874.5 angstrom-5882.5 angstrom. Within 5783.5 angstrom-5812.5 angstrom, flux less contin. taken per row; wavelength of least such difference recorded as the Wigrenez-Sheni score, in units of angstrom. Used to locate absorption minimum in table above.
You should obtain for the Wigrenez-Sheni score 5785.0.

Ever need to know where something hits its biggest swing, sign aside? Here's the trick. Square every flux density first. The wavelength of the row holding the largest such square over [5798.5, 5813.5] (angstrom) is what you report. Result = 5801.0 angstrom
